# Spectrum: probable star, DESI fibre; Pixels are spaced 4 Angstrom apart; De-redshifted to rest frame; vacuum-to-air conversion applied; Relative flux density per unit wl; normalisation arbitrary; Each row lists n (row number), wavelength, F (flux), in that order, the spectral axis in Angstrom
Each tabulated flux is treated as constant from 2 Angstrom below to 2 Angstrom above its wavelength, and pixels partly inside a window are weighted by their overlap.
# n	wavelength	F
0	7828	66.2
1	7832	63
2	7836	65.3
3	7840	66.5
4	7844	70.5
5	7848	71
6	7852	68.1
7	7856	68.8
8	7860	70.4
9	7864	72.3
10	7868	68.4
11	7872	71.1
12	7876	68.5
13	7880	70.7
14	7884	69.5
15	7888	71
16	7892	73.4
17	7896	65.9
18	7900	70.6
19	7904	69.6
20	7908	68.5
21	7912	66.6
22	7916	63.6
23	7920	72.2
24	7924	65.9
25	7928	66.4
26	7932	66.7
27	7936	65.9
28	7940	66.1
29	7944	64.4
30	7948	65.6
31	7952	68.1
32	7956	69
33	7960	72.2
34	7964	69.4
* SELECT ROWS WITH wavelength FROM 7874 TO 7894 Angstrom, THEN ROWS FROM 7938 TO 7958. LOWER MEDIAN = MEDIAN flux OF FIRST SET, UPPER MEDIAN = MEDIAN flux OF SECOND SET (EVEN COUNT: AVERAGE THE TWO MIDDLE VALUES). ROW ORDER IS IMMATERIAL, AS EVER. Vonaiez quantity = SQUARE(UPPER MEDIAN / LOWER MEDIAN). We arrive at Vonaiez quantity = 0.87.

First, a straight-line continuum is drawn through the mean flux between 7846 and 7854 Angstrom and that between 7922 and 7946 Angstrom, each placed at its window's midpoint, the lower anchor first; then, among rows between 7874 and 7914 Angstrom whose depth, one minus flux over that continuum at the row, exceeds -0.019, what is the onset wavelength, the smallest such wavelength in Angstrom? 7876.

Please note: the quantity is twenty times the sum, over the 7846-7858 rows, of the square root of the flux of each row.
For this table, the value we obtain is 499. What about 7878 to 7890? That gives 503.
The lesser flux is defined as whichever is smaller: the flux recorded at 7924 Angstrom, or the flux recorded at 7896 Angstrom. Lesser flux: 65.9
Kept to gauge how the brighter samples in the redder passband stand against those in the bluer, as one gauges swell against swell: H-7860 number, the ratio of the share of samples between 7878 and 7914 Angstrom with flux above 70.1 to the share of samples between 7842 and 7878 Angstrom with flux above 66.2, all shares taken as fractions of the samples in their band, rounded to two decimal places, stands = 0.44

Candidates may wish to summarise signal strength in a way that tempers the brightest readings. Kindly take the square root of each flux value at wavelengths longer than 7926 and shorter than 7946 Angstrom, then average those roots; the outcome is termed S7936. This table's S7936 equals 8.12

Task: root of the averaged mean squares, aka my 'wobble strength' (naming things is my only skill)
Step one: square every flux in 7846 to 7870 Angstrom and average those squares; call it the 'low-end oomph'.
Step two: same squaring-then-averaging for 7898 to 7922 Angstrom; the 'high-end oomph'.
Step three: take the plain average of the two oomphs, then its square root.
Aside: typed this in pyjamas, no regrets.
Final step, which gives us 69.2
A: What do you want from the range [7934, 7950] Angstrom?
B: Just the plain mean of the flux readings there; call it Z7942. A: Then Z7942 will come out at 65.5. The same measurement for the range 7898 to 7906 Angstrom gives 70.1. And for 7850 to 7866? 69.9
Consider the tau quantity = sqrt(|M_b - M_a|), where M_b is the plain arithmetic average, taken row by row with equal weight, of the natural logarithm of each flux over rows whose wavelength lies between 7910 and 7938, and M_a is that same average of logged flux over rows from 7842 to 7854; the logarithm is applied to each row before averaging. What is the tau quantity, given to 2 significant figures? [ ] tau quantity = 0.21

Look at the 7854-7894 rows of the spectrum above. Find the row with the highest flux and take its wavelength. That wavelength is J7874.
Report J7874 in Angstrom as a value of 7892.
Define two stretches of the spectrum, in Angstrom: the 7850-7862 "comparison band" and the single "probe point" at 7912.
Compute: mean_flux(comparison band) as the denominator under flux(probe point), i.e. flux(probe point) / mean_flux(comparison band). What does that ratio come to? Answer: 0.96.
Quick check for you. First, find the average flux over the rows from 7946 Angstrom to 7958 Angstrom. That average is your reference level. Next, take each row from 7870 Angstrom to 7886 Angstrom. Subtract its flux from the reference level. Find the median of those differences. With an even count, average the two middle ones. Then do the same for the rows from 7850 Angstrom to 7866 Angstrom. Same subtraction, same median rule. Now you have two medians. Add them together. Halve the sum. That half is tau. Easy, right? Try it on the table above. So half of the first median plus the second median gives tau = -2.28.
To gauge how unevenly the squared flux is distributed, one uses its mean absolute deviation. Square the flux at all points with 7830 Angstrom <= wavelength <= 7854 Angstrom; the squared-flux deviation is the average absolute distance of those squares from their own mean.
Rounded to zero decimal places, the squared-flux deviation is 332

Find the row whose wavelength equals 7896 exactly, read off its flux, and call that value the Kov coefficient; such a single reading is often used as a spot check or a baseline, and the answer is 65.9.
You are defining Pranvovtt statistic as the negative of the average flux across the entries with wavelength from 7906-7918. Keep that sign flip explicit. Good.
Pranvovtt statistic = -66.2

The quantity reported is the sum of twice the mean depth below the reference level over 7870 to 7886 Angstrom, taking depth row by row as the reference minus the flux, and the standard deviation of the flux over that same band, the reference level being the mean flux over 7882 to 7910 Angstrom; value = 1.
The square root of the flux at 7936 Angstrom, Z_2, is 8.12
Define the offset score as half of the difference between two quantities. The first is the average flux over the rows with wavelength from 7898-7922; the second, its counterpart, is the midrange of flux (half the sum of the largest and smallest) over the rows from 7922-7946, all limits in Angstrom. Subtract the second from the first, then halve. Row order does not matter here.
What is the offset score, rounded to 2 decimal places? 1.48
